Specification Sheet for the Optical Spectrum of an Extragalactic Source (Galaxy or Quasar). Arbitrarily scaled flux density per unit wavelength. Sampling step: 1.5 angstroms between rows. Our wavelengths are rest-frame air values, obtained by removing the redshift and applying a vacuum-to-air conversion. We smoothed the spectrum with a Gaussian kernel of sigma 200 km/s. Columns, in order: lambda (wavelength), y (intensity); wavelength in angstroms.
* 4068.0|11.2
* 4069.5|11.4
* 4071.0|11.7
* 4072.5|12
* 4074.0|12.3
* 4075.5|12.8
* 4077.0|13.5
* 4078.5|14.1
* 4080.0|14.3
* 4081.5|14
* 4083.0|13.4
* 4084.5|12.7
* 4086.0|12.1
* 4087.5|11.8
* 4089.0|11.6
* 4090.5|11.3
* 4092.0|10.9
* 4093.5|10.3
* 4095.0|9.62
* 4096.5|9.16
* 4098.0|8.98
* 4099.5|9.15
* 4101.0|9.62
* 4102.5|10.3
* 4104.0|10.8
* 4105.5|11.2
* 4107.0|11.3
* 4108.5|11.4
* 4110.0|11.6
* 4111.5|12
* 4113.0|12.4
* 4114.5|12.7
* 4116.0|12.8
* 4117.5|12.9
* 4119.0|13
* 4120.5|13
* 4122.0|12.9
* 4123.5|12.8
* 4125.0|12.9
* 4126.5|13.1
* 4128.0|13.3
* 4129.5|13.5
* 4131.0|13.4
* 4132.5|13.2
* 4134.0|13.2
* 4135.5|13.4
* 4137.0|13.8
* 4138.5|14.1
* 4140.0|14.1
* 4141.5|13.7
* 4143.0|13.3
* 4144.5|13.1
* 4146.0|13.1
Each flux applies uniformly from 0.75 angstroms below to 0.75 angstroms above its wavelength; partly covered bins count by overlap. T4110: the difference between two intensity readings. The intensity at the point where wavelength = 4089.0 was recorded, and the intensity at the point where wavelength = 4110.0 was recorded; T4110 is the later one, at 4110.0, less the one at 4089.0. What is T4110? 0.0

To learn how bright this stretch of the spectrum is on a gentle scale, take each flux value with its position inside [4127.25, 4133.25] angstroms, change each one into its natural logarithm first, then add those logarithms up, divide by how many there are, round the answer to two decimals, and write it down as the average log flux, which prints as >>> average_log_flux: 2.59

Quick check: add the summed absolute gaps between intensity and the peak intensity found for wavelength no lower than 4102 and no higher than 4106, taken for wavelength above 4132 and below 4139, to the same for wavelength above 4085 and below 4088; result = 13.2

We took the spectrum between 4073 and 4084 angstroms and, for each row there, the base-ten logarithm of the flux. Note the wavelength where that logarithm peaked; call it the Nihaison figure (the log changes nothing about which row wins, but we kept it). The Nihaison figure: 4080.0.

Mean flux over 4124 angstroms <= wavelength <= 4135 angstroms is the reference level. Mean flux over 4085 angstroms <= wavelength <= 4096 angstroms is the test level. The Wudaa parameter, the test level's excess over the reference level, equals -2.1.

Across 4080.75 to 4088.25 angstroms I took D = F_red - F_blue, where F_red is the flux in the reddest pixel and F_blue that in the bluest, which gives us -2.2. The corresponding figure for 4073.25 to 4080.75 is 2.0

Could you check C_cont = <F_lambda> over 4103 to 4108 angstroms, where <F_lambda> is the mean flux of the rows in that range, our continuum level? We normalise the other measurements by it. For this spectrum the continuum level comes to 11.1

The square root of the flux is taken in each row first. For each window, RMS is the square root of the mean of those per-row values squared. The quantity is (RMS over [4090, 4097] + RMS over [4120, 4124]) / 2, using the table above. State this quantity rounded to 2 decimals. 3.40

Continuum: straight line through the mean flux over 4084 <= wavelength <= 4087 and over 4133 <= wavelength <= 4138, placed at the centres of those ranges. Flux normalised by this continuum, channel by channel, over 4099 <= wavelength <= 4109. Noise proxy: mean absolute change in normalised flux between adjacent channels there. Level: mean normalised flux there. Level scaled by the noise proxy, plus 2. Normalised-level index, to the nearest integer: 32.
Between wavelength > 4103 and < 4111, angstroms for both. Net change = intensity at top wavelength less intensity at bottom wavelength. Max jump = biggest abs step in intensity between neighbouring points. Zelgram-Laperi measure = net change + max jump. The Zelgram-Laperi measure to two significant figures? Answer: 1.2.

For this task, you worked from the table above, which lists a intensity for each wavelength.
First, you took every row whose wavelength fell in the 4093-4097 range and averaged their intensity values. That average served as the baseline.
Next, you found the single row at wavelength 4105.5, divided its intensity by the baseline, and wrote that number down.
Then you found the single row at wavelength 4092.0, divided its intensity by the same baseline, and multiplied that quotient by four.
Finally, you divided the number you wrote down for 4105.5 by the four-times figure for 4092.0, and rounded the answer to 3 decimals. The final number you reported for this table 0.257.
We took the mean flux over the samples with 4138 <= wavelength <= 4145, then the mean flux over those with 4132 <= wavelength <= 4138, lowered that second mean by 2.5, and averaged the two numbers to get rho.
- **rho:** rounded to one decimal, 12.3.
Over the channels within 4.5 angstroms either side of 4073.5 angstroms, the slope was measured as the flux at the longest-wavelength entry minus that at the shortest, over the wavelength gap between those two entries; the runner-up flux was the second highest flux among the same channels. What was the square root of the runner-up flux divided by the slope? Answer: 6.8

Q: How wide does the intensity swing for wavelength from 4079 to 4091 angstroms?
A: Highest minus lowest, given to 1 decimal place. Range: 3.0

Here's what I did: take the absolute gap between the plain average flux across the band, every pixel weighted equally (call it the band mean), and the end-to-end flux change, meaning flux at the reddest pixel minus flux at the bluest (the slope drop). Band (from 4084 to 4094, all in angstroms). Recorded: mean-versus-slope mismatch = 13.9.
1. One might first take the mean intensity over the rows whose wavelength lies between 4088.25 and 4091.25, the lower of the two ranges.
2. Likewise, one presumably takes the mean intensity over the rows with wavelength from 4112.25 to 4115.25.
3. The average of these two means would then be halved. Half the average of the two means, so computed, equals 6.00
